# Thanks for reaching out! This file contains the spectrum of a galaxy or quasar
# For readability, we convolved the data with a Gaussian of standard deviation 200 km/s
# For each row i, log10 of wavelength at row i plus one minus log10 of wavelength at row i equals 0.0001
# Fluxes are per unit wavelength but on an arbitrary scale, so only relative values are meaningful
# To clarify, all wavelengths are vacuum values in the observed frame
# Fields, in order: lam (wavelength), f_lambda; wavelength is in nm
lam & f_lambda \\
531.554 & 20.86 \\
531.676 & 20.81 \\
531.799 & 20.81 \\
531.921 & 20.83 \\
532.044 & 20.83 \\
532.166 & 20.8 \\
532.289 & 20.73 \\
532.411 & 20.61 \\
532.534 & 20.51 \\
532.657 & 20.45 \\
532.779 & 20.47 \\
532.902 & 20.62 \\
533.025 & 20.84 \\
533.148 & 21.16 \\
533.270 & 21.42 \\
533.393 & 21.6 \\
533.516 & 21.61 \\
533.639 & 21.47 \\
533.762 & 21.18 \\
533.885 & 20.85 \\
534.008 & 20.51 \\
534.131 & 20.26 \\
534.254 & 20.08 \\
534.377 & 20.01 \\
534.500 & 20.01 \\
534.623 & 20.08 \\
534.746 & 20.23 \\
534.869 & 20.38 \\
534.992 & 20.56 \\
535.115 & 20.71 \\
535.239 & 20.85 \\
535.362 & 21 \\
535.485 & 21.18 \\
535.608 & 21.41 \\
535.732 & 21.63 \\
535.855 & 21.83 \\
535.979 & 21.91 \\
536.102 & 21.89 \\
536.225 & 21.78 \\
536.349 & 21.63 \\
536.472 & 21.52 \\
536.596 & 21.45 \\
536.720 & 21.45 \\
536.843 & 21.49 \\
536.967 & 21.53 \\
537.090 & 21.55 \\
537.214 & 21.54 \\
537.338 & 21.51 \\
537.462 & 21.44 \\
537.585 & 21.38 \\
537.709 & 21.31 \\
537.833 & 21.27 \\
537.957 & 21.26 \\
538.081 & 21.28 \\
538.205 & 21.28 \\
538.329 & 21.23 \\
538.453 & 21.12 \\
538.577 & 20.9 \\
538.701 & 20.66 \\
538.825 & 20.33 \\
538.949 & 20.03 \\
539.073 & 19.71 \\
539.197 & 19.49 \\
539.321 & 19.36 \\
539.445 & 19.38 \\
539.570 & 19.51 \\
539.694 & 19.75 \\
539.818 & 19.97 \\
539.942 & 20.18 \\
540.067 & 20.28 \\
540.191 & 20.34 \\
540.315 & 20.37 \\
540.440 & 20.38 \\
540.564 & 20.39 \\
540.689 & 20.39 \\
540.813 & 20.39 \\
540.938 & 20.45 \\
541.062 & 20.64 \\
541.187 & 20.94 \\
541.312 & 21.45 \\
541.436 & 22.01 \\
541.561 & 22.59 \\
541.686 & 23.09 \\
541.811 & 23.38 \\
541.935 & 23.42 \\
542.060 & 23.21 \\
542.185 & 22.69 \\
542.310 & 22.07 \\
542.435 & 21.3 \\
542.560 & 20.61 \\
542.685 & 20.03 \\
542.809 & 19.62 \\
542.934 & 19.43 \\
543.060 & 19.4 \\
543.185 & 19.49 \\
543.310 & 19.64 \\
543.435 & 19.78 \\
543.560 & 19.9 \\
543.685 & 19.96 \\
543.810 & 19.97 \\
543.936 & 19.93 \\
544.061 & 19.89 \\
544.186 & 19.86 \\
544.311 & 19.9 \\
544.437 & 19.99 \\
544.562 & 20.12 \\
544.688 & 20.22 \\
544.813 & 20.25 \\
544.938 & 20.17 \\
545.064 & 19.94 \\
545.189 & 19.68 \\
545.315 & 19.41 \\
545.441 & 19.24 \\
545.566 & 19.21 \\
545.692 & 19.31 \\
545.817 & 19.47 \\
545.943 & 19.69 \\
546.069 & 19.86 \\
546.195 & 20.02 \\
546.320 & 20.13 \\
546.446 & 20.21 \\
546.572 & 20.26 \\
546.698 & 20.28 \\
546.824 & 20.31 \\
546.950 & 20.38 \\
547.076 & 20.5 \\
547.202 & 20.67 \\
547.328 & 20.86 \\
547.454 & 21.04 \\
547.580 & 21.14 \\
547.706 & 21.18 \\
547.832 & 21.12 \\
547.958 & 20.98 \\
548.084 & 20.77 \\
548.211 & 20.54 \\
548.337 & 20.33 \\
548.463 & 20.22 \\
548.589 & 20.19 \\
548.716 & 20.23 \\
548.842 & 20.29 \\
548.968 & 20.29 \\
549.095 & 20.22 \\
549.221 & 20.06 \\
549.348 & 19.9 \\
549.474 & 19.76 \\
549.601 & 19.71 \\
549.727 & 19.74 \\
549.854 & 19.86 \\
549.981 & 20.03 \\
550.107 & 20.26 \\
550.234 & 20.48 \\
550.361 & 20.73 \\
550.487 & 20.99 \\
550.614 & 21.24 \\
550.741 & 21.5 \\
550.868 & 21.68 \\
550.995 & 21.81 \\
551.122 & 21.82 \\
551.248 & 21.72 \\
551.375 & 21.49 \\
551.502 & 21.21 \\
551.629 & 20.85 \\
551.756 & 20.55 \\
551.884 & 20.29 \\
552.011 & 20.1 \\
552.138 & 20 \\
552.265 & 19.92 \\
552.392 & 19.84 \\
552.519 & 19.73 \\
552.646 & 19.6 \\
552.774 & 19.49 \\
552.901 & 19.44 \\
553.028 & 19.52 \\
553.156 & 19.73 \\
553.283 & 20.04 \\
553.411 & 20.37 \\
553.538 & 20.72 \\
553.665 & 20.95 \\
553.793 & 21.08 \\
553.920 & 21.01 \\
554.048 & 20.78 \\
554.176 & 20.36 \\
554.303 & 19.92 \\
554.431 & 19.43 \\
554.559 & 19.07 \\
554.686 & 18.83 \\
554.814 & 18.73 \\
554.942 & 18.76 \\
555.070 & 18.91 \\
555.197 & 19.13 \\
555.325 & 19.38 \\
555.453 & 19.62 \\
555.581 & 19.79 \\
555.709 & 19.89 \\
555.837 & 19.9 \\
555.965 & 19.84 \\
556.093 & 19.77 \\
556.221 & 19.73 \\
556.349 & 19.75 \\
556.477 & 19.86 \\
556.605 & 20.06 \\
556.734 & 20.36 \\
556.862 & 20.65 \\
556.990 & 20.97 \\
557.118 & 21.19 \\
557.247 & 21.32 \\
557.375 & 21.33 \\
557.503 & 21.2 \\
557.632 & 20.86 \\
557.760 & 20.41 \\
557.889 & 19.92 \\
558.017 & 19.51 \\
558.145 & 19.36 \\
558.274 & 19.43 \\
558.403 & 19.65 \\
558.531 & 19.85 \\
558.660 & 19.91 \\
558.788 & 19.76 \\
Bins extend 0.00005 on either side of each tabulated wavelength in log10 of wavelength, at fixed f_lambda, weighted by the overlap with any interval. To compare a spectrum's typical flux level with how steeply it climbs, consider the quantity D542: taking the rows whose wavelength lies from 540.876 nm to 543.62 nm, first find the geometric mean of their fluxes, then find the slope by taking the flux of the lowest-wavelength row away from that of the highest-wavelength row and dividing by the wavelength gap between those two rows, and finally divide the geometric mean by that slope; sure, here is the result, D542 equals -101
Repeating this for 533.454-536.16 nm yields 193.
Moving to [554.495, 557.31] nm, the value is 24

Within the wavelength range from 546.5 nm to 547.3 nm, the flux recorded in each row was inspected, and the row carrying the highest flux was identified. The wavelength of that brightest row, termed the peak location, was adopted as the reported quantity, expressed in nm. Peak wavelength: 547.202 nm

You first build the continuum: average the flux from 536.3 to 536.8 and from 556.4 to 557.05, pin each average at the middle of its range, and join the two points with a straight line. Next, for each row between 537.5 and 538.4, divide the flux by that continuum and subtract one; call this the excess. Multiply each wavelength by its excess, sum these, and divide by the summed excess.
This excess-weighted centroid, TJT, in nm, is 537.99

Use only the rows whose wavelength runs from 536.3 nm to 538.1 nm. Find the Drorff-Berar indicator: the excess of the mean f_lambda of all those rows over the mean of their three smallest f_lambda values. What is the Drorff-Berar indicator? 0.17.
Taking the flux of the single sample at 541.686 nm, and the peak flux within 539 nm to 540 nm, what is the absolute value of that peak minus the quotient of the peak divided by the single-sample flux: 19.3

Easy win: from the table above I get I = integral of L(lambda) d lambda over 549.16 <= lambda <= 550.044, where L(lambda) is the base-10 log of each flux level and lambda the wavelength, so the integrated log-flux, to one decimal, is 1.1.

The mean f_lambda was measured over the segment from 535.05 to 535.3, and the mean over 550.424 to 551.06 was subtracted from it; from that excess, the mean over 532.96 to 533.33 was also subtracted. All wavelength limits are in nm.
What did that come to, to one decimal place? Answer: -21.8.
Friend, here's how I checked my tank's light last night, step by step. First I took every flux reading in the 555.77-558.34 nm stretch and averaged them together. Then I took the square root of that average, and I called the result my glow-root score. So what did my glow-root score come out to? 4.502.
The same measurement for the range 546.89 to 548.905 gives 4.545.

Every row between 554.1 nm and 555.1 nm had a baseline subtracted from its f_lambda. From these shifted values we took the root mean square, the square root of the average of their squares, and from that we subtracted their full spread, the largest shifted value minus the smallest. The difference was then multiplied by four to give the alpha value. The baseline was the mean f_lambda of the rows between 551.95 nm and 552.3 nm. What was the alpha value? -2.7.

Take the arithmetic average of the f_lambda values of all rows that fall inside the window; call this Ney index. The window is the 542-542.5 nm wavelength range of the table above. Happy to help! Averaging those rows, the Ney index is 22.3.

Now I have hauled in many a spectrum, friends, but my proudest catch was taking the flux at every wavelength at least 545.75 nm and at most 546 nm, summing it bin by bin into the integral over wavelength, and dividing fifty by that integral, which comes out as 10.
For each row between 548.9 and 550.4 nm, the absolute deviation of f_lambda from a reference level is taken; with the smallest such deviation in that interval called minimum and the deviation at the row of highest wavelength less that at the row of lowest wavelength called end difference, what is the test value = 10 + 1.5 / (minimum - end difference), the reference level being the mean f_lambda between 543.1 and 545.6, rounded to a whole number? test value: 6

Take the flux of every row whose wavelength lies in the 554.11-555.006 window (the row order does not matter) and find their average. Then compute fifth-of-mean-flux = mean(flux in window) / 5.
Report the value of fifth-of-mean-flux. 3.86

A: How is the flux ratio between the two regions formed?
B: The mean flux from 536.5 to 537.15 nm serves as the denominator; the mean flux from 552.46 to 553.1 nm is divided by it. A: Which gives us 0.91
